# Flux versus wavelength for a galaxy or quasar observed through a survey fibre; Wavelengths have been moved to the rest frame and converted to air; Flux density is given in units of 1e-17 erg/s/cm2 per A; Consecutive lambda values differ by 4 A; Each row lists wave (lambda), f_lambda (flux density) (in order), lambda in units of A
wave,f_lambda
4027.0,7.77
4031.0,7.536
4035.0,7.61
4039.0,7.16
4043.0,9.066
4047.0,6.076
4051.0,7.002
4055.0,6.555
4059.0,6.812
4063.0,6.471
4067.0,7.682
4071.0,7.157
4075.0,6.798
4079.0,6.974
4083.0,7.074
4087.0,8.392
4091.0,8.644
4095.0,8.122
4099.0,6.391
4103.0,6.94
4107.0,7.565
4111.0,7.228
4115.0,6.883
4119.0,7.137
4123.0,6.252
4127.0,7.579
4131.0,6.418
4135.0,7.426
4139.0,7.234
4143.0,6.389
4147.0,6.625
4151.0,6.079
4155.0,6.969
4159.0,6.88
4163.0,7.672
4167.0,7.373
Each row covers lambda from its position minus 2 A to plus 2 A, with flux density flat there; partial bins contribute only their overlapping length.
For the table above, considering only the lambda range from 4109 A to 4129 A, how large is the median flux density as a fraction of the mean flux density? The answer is 1.02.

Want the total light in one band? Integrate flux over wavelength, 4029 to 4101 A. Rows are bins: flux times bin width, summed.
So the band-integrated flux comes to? 526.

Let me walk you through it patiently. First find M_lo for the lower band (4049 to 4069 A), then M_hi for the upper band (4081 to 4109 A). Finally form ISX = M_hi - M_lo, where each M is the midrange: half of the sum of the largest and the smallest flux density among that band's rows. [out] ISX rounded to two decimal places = 0.44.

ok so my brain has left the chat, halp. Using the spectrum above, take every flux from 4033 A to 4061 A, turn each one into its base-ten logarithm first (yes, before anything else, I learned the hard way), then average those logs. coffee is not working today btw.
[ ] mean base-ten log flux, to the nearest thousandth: 0.853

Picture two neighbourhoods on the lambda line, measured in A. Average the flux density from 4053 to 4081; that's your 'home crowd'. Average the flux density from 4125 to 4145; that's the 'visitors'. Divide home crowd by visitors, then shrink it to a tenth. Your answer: 0.099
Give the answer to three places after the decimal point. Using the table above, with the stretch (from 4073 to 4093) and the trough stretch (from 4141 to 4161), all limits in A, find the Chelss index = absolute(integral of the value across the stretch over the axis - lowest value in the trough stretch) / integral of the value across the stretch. 0.960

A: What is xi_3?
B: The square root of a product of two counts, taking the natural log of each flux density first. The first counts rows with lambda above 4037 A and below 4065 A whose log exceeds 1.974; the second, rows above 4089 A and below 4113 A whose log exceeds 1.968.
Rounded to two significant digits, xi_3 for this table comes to 2.0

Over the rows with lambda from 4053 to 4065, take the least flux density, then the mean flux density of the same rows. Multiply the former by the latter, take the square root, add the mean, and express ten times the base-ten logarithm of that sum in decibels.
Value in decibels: 11.19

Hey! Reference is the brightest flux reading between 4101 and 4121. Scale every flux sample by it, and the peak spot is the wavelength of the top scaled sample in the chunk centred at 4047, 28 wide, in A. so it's 4043.0 A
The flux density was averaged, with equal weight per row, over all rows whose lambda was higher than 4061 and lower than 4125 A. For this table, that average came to 7.2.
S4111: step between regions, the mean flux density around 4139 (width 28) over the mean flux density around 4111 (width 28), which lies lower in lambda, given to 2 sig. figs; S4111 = 0.99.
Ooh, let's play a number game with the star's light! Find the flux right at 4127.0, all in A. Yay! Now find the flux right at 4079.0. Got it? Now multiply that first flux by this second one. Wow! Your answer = 53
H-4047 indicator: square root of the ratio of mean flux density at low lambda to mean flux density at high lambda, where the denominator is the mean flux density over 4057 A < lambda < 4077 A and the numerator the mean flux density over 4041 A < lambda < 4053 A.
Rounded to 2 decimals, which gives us 1.03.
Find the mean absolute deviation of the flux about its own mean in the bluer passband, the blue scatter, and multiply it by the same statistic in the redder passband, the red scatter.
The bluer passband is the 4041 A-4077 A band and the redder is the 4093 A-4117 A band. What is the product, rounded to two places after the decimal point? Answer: 0.27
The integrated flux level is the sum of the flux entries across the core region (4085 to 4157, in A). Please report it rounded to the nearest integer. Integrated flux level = 128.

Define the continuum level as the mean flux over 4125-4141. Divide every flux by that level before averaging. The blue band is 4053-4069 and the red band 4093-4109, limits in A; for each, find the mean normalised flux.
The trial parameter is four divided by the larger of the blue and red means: 3.95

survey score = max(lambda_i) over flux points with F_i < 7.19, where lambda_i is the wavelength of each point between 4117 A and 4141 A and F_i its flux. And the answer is 4131.0 A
